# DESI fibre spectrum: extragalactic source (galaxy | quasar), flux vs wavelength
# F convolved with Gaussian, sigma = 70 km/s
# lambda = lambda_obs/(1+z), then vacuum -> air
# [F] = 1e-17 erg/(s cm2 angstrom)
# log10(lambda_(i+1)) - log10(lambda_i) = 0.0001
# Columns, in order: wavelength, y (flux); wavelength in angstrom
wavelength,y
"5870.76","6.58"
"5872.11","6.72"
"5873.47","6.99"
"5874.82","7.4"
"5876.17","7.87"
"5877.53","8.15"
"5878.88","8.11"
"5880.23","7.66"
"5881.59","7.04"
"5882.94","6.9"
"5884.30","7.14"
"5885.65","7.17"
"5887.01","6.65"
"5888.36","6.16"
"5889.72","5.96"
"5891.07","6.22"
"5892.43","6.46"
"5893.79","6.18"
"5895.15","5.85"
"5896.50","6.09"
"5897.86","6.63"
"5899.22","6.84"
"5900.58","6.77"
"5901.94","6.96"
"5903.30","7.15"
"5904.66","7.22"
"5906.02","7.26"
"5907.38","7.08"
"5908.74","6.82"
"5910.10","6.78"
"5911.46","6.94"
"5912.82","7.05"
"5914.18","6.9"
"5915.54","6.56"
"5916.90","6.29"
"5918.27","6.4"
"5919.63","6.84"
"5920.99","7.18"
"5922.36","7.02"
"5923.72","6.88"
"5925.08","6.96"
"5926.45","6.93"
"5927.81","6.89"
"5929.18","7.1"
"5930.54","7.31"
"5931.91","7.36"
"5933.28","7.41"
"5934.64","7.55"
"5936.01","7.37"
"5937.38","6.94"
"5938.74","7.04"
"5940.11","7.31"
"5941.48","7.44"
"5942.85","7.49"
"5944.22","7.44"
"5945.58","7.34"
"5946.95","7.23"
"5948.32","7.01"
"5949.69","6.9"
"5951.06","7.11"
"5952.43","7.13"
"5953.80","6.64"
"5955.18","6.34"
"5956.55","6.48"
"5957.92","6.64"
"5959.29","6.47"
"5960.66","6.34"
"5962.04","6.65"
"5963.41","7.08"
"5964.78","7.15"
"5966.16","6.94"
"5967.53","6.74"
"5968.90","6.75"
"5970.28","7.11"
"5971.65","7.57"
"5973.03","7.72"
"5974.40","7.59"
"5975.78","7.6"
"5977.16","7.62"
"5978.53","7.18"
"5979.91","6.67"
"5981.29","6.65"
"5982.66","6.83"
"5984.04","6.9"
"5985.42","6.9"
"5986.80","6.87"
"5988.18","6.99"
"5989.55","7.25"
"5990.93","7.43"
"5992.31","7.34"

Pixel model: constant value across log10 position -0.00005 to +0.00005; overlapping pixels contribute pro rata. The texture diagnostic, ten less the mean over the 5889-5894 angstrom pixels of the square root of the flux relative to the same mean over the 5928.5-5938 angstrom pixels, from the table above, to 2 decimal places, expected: 9.08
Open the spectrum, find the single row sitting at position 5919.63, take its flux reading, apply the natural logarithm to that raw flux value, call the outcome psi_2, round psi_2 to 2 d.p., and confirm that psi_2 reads 1.92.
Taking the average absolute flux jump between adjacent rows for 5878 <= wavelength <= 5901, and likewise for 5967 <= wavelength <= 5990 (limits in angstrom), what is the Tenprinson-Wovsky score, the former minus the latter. 0.13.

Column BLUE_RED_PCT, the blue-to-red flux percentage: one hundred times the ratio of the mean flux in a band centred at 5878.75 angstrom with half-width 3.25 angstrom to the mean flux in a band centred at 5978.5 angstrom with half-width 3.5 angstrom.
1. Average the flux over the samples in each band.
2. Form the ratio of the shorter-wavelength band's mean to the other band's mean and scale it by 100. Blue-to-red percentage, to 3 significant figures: 109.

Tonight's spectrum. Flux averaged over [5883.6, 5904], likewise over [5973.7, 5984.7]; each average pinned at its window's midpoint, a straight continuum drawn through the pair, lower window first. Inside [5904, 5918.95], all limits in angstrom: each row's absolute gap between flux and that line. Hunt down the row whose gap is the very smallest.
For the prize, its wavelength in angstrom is 5910.10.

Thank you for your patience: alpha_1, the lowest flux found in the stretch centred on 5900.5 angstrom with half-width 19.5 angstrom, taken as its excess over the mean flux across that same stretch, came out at -0.85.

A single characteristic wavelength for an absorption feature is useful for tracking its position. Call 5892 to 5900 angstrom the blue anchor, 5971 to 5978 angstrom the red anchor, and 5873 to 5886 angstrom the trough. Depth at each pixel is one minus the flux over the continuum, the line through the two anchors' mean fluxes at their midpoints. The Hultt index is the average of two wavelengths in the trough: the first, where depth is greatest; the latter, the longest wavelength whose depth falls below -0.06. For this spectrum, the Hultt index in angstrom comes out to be 5884.3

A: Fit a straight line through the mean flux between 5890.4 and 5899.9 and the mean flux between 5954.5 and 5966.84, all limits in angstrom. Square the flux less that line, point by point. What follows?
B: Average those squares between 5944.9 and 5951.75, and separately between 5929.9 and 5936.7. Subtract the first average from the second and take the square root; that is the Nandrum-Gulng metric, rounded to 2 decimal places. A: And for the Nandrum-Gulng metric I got 0.69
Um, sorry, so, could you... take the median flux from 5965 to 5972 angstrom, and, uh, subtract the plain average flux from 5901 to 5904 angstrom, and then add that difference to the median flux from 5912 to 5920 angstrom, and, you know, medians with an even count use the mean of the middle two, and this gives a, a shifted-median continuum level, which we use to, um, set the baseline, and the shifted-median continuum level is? 6.6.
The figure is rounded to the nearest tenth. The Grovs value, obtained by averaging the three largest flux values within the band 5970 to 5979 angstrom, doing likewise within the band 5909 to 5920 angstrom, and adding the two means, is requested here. 14.6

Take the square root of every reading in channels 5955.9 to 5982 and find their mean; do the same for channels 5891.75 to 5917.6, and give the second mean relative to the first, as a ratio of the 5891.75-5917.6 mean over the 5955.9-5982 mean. 0.98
